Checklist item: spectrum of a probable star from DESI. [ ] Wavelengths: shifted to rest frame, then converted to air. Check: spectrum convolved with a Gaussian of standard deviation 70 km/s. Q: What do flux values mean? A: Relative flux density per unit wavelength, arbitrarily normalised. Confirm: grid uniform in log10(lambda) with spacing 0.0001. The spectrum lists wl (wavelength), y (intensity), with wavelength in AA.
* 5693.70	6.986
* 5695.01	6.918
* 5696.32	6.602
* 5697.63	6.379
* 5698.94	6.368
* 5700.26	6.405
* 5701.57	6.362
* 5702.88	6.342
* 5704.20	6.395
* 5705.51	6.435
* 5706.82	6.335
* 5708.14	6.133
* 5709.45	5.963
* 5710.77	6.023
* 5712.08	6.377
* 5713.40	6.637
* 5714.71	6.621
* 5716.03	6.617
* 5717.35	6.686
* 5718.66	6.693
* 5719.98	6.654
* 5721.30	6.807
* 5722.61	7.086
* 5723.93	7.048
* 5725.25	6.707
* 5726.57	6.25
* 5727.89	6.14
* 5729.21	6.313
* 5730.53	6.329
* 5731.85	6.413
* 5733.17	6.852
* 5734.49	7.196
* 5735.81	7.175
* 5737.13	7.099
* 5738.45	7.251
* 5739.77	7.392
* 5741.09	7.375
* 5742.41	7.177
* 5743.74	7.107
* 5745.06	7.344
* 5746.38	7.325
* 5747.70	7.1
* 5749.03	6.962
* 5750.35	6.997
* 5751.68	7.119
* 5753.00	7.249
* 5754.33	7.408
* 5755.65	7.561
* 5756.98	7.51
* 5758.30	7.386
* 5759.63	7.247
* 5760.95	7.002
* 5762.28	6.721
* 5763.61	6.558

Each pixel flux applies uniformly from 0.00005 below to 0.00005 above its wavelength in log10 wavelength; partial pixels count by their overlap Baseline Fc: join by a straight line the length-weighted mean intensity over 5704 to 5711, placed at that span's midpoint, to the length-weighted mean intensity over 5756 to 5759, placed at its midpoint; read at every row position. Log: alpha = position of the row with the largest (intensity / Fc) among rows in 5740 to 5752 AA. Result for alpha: 5741.09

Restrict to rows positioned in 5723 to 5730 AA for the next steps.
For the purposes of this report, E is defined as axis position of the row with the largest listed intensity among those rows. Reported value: 5723.93 AA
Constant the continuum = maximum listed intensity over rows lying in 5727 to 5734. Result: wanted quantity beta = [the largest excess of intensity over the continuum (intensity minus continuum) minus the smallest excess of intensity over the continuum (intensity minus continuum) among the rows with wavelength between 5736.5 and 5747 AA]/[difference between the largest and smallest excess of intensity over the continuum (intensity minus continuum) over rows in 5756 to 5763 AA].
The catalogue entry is 0.4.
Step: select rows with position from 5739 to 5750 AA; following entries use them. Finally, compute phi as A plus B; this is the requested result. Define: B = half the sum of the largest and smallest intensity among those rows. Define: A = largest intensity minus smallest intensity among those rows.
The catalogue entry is 7.61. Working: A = 0.4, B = 7.2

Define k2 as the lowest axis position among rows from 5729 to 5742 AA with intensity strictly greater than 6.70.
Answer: 5733.17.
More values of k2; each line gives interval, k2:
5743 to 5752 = 5743.74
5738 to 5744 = 5738.45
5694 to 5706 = 5695.01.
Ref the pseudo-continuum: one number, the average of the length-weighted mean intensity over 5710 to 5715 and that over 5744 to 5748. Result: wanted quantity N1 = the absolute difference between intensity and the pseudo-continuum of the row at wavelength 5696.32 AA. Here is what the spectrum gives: 0.23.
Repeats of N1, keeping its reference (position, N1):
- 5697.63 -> 0.45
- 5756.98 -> 0.68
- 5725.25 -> 0.12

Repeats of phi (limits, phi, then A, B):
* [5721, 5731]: 7.56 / 0.9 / 6.6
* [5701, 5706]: 6.48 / 0.1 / 6.4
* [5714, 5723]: 7.32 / 0.5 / 6.9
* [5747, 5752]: 7.20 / 0.2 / 7.0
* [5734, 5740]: 7.54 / 0.3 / 7.2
